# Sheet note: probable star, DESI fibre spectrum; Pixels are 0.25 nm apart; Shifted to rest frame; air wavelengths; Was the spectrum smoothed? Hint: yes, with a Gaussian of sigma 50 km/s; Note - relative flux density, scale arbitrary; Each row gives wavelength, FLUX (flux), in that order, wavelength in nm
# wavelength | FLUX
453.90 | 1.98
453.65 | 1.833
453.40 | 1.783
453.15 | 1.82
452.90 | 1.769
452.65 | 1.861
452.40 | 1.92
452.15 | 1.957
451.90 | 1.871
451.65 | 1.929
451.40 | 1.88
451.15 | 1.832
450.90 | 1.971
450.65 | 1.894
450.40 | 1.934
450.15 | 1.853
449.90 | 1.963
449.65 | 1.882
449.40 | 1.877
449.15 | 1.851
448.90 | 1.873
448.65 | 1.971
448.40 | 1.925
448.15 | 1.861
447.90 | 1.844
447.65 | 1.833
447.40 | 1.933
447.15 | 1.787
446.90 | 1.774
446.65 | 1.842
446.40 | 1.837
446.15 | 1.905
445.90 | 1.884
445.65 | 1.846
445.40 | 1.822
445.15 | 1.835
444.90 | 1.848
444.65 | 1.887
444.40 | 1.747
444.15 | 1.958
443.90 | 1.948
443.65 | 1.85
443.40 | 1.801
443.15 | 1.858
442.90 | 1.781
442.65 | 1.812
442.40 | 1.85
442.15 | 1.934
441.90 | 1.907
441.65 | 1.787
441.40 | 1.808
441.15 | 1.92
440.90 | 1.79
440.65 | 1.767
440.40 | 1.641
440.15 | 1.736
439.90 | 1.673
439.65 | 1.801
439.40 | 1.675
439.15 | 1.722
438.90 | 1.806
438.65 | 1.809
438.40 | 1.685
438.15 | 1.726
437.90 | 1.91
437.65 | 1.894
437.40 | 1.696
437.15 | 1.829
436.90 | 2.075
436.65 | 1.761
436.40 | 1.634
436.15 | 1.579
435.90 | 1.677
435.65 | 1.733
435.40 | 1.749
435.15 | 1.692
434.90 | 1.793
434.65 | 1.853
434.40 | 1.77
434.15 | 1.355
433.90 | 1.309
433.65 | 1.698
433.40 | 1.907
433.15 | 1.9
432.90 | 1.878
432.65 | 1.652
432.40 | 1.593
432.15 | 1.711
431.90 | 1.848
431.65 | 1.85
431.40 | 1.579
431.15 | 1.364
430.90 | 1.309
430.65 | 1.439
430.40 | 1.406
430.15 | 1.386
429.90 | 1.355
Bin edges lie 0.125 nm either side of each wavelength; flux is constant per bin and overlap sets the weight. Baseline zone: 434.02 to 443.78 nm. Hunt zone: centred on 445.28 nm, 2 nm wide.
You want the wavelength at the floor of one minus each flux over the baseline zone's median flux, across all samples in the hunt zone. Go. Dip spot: 446.15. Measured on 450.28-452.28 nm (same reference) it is 450.90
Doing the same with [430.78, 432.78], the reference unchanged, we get 431.65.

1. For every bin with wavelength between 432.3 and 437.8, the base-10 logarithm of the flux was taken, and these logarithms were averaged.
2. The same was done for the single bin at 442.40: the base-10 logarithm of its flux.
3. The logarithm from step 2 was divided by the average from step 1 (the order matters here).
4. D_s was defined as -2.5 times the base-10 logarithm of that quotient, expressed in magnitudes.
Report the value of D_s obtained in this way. -0.14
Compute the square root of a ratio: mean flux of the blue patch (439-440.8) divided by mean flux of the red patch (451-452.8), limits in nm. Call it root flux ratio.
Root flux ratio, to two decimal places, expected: 0.95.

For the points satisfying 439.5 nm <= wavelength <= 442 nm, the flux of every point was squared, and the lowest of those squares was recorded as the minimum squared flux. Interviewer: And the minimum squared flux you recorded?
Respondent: 2.69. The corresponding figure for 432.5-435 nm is 1.71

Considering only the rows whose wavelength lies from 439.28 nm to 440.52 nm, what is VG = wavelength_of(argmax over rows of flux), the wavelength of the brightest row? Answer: 439.65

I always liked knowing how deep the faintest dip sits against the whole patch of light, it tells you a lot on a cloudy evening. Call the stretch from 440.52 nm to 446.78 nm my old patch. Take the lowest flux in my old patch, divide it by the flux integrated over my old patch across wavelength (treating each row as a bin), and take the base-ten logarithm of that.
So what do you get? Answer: -0.821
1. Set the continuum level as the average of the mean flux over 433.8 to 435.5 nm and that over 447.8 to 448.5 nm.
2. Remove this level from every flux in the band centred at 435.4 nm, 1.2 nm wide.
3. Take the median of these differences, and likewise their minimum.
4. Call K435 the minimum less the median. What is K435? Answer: -0.056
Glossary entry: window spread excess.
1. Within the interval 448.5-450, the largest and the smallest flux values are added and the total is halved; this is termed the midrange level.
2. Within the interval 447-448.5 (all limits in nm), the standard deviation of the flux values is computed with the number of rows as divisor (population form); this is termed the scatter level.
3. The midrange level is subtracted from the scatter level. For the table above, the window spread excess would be -1.86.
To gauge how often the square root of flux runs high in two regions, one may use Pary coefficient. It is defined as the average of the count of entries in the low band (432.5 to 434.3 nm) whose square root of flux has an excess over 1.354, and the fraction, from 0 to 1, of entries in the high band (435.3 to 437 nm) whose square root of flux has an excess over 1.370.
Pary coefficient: 1.6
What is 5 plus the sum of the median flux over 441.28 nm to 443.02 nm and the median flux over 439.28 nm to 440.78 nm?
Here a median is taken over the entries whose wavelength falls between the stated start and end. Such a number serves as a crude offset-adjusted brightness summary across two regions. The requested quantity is 8.52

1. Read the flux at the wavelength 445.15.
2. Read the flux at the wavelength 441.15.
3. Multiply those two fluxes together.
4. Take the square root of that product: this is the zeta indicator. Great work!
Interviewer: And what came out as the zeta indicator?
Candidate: 1.88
